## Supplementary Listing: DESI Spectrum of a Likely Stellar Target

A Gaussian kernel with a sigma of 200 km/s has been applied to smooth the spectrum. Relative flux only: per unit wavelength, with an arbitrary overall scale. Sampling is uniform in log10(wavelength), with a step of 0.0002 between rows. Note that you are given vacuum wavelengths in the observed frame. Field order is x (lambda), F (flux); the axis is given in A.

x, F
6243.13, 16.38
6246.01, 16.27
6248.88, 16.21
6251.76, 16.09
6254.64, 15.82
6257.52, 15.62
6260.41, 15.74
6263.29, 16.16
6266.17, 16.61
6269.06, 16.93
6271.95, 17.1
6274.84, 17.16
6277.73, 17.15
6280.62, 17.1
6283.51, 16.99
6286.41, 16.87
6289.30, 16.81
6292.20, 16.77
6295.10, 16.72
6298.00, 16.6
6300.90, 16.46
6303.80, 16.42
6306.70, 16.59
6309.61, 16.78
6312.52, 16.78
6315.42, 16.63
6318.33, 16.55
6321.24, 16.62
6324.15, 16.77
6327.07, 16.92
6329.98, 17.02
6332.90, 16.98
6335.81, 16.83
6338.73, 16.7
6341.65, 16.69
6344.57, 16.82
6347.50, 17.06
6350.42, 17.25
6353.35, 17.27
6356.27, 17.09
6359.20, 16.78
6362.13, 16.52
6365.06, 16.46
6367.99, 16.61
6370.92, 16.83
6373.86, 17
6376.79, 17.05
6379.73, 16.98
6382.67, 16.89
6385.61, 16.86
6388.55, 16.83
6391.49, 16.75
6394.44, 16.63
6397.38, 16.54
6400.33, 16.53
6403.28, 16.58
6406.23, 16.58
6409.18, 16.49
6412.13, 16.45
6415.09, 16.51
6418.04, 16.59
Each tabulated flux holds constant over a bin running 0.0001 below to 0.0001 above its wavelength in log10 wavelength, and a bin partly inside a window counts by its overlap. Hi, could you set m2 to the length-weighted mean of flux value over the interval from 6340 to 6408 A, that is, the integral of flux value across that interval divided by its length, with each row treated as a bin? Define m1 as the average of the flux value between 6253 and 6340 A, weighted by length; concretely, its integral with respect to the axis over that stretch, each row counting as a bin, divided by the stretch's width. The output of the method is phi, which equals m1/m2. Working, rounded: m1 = 16.7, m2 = 16.8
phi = 0.99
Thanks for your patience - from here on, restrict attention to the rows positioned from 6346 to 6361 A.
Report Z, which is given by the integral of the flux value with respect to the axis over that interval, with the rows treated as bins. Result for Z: 256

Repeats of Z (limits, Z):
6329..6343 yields 236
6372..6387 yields 254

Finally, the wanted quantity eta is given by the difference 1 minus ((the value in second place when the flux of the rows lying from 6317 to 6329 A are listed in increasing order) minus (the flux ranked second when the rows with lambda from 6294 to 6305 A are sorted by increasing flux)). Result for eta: 0.8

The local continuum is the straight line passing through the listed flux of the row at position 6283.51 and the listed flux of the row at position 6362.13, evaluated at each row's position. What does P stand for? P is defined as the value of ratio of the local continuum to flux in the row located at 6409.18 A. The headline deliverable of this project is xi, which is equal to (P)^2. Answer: 0.97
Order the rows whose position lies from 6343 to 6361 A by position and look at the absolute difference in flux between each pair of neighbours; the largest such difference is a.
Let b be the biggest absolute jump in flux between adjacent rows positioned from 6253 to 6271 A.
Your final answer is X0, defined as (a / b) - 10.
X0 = -9.3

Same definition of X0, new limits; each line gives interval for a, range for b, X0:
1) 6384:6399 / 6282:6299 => -9.0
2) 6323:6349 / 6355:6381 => -9.2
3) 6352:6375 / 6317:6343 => -7.9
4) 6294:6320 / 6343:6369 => -9.4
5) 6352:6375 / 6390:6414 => -7.4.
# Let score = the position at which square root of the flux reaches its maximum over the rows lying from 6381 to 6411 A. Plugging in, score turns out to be 6382.67 A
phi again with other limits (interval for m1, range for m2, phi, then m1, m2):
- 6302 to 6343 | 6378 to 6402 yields 1.00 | 16.7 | 16.7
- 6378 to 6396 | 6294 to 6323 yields 1.01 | 16.8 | 16.6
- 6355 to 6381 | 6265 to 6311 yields 1.00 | 16.8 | 16.8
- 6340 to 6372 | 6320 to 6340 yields 1.00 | 16.9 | 16.8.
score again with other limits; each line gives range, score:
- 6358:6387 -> 6376.79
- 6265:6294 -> 6274.84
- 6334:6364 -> 6353.35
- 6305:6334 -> 6329.98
